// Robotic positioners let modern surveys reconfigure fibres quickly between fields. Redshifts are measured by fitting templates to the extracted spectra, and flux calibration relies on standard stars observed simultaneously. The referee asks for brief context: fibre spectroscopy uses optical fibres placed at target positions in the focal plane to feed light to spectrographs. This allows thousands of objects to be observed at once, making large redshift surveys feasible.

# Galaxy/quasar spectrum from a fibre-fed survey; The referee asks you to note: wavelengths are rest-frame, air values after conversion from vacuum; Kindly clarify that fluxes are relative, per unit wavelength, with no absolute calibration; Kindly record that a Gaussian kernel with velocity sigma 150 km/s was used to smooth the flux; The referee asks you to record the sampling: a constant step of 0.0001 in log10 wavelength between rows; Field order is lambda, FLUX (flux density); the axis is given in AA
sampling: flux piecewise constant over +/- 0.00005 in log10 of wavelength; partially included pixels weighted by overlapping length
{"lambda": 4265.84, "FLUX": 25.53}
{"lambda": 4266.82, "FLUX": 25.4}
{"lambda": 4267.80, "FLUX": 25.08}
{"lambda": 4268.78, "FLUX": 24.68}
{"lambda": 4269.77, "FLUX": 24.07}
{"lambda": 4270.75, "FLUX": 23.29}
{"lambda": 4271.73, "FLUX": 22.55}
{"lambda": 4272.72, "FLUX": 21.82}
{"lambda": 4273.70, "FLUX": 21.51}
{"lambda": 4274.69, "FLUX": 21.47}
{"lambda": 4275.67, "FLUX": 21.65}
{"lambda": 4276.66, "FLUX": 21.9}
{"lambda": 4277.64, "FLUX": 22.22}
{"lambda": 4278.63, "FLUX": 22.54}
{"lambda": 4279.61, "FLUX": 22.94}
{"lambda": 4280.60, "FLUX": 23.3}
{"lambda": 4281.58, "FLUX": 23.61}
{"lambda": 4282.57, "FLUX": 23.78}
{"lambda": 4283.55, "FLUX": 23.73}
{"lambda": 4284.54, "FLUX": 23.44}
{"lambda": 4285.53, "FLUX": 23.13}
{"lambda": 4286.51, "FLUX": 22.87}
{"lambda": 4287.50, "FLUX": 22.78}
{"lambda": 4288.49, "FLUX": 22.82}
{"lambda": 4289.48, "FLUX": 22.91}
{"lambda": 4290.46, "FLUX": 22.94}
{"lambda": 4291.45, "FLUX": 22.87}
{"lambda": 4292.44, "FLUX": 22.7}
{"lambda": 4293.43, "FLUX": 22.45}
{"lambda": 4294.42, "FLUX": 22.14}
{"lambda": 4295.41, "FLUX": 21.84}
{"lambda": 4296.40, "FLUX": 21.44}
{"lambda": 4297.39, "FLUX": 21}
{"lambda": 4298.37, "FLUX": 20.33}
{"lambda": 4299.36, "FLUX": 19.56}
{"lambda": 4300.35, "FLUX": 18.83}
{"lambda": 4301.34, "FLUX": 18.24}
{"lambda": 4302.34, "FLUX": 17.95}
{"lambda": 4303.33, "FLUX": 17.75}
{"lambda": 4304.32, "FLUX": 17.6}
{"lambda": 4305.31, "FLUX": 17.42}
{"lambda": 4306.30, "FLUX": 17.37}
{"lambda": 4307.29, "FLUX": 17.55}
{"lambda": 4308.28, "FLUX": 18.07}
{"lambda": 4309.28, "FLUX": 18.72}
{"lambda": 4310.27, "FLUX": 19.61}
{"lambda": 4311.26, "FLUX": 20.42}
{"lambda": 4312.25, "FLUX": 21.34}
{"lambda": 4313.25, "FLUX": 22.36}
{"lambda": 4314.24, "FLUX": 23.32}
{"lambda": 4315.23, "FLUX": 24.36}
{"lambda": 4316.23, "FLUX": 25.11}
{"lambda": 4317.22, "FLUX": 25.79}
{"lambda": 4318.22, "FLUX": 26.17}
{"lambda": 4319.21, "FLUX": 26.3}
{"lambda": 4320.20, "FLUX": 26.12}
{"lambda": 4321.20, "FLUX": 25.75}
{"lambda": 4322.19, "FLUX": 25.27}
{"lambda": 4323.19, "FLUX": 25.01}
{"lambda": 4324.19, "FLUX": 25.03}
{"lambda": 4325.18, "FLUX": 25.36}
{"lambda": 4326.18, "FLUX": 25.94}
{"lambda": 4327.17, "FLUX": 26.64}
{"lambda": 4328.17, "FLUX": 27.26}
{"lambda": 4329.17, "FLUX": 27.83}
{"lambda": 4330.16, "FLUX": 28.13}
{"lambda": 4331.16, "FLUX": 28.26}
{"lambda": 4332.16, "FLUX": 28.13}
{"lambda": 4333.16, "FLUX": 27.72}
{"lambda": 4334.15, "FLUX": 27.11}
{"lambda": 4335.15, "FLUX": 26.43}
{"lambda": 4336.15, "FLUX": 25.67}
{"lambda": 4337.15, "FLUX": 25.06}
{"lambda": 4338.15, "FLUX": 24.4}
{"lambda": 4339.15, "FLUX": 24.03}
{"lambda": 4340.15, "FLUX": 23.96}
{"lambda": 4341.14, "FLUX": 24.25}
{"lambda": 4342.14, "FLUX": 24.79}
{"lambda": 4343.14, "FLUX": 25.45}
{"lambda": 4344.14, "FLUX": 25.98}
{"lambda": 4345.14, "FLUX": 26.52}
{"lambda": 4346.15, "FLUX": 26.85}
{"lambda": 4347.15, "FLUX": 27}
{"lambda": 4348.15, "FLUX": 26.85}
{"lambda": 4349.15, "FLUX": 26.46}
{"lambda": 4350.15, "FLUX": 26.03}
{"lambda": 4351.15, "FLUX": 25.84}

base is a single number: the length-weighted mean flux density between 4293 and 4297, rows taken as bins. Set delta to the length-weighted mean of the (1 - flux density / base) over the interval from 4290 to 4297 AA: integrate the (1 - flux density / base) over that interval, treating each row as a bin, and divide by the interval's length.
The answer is -0.02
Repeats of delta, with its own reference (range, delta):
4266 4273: -0.09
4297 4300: 0.08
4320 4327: -0.16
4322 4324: -0.14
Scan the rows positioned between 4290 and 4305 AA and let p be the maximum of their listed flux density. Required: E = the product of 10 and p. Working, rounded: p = 22.94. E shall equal 229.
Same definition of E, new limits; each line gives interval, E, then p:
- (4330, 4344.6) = 283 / 28.26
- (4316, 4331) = 281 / 28.13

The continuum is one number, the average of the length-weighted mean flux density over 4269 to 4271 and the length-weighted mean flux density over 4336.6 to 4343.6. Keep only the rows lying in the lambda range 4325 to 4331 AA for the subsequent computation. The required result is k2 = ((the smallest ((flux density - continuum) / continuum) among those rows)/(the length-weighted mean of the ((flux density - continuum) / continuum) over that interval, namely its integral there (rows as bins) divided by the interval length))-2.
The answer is -1.59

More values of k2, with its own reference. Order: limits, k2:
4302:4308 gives -0.96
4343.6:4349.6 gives -1.26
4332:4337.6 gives -1.64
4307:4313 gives -0.59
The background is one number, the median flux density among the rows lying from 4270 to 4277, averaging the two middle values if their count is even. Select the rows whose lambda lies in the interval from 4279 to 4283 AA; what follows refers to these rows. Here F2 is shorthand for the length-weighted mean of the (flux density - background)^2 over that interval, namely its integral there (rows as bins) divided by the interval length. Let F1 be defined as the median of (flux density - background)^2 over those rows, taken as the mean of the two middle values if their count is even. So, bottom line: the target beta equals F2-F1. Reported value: -0.16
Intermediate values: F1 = 3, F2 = 3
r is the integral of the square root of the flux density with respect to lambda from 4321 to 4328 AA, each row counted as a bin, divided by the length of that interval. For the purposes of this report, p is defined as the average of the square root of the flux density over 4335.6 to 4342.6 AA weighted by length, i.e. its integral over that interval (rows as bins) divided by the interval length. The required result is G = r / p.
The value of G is 1.02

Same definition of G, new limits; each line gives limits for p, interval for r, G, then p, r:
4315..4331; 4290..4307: 0.88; 5.1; 4.477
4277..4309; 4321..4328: 1.10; 4.6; 5.064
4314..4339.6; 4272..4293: 0.93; 5.1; 4.764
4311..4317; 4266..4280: 1.00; 4.8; 4.795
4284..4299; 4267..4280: 1.01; 4.7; 4.775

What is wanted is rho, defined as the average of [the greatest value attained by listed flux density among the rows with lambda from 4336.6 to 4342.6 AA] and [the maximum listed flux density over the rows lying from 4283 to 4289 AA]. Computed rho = 24.4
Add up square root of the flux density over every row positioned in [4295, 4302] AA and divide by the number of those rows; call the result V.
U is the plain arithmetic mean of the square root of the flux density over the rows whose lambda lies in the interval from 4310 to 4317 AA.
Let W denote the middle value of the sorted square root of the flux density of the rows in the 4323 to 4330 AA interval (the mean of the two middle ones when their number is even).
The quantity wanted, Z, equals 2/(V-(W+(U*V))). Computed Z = -0.092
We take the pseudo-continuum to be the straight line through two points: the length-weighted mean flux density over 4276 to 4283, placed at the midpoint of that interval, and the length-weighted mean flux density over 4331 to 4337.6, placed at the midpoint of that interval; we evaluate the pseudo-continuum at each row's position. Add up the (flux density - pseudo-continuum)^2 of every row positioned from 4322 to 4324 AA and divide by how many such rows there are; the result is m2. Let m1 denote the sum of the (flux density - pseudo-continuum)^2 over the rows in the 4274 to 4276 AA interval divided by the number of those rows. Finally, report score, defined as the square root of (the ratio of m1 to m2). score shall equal 1.1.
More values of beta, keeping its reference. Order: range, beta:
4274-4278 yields 0.00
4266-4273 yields 1.12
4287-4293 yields -0.02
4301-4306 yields -0.03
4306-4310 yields -1.54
